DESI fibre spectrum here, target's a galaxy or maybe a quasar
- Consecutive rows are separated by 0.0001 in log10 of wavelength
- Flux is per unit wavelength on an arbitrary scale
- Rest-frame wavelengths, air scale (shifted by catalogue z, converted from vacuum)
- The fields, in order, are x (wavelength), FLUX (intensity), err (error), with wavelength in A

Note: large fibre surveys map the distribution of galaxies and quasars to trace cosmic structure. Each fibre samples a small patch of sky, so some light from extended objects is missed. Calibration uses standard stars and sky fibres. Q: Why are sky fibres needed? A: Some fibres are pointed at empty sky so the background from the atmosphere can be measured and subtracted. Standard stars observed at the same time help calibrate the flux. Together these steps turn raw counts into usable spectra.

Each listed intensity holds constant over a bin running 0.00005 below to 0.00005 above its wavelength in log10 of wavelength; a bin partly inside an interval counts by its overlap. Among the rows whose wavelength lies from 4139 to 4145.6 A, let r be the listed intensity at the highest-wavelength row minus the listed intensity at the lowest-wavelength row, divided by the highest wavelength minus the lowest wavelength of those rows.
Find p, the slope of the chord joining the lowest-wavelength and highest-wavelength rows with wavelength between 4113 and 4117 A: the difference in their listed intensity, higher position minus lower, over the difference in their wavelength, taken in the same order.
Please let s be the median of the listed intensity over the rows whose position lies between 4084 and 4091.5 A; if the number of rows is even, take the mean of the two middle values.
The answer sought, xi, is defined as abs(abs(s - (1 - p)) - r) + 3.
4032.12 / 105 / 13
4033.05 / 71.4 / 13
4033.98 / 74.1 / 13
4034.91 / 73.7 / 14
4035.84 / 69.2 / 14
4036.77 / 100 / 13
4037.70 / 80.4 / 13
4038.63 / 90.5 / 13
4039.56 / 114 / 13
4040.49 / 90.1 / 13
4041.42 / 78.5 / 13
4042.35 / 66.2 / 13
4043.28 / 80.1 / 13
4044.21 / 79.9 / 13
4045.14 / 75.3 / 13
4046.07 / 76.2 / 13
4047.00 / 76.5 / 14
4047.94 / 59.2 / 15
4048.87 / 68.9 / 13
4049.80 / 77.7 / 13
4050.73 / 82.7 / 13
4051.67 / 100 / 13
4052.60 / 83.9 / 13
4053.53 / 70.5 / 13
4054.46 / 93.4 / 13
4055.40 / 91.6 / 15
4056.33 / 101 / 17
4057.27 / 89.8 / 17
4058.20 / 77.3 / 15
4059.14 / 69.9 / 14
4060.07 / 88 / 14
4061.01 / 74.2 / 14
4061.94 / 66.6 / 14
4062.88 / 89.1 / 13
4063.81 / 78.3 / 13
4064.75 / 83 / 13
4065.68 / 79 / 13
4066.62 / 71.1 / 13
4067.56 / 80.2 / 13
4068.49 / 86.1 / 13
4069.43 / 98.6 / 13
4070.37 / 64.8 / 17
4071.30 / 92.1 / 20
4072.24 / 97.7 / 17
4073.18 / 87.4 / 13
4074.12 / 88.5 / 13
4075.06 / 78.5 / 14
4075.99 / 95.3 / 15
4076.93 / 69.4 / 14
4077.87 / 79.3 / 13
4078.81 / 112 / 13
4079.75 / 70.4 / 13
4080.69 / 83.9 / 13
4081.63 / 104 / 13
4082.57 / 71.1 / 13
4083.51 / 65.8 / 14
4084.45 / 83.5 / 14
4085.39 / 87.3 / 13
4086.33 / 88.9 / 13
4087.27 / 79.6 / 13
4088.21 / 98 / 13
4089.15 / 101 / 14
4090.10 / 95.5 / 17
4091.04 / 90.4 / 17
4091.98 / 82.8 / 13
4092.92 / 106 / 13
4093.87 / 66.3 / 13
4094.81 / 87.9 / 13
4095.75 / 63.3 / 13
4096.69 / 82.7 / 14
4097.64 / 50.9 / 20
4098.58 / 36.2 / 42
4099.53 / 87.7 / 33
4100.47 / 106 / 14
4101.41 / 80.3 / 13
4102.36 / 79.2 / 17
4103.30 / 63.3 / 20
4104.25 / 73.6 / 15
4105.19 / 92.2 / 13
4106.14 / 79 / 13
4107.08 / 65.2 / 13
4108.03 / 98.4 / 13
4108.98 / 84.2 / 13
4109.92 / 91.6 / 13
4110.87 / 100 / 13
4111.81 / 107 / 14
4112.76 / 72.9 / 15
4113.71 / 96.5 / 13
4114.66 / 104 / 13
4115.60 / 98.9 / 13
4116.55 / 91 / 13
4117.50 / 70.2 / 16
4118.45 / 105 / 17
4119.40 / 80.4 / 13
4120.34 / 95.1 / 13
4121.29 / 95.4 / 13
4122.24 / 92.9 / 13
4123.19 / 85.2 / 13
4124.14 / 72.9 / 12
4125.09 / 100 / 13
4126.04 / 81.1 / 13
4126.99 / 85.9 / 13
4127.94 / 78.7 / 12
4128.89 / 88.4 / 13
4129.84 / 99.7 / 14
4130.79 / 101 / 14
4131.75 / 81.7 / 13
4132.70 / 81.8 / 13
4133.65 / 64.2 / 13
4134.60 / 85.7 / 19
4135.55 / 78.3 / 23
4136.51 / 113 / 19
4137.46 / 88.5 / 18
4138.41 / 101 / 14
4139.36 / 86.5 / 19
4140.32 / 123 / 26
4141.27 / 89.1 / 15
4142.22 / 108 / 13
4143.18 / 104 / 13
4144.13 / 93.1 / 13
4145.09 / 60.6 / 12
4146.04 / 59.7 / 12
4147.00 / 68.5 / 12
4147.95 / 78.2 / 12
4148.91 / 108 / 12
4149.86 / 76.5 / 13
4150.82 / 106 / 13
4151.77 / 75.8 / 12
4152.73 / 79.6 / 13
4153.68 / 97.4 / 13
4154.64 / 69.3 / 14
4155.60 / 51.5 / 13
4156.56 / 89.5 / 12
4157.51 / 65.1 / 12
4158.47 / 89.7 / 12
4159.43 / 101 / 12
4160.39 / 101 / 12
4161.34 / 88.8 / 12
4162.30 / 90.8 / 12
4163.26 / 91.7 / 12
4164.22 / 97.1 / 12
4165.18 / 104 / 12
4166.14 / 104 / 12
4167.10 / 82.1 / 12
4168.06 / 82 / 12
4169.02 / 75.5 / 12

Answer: 94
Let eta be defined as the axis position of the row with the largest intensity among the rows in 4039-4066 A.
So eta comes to 4039.56 A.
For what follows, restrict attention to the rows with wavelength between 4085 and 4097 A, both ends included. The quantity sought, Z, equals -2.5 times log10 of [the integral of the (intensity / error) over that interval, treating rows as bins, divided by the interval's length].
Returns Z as -2.01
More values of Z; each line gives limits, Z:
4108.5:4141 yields -2.01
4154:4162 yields -2.07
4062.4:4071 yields -1.96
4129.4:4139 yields -1.90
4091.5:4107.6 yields -1.79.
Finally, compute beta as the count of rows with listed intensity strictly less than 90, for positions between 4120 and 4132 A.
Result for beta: 7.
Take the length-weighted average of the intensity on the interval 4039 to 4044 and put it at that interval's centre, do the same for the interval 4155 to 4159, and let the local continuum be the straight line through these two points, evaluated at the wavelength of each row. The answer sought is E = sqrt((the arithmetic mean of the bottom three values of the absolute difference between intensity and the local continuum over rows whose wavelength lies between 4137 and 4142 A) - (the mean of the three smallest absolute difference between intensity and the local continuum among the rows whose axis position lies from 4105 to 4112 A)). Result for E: 2.5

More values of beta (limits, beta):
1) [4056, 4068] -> 12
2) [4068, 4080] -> 8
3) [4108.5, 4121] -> 4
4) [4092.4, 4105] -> 11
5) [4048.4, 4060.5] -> 9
